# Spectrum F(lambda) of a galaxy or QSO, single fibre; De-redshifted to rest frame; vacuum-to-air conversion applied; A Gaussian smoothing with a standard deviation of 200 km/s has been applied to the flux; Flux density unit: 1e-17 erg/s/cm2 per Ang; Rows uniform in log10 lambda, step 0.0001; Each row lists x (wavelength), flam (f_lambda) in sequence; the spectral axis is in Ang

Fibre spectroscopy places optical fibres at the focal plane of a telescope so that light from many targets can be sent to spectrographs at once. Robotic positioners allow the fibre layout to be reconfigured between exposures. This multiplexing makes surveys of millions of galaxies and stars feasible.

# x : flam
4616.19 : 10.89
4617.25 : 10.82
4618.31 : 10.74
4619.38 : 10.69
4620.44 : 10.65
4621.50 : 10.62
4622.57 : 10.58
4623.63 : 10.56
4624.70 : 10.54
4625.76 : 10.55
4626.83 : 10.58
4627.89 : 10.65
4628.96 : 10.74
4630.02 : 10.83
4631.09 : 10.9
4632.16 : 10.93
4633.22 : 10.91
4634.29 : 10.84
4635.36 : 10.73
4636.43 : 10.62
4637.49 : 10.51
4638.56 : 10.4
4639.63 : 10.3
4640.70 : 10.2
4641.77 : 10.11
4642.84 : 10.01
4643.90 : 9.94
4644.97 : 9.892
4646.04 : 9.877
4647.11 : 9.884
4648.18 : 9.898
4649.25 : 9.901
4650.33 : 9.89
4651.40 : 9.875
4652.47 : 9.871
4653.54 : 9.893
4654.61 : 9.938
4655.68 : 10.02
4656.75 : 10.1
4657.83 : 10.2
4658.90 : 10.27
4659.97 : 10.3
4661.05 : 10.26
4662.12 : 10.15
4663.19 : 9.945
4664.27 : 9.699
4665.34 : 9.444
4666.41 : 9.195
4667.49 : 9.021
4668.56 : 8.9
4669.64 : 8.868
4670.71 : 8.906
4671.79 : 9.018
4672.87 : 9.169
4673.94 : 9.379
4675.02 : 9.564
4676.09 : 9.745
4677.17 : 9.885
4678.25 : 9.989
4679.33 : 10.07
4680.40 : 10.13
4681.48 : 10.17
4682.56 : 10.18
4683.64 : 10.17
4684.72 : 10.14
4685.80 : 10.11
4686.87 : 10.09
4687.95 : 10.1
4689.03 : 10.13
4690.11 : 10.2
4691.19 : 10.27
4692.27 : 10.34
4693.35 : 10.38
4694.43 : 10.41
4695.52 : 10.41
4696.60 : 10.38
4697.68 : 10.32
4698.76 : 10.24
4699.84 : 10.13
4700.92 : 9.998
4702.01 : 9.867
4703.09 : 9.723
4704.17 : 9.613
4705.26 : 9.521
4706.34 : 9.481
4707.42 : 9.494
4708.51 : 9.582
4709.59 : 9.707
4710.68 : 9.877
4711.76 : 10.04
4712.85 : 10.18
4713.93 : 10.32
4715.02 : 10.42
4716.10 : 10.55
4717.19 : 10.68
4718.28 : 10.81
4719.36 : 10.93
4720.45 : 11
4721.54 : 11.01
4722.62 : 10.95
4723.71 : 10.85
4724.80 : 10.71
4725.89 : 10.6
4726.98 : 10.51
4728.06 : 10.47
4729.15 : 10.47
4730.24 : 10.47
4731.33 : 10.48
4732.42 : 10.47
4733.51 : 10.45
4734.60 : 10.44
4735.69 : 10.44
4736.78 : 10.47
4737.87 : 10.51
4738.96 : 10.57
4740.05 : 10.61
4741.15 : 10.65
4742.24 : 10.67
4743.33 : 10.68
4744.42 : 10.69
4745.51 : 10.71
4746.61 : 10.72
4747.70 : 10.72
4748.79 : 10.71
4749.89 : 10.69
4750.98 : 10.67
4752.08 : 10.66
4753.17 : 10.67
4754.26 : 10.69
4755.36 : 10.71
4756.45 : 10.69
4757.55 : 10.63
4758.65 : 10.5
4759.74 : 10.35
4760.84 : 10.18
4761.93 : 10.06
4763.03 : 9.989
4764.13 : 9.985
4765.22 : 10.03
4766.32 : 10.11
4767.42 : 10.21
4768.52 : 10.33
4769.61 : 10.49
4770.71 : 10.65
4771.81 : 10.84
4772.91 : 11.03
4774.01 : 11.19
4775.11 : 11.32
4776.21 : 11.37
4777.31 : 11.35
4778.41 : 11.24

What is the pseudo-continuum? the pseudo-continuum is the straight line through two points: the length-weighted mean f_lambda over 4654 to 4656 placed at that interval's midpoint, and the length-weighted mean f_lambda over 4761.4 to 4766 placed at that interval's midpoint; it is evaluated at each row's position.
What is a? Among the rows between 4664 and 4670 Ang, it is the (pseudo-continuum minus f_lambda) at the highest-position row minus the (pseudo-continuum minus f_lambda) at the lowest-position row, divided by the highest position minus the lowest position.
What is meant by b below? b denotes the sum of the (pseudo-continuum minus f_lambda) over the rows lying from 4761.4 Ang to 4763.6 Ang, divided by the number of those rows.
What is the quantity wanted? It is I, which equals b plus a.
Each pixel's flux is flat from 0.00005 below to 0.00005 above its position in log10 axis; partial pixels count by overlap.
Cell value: 0.15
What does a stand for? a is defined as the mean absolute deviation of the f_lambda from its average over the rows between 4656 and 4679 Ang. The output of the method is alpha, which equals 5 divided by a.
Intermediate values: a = 0.45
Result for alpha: 11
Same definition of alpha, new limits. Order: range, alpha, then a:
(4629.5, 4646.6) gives 14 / 0.35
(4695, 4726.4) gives 12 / 0.42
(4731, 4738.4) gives 261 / 0.02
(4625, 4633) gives 40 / 0.13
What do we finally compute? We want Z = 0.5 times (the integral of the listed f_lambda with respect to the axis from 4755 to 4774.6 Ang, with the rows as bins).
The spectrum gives 102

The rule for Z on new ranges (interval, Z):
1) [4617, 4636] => 102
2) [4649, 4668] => 94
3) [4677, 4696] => 97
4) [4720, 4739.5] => 103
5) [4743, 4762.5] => 103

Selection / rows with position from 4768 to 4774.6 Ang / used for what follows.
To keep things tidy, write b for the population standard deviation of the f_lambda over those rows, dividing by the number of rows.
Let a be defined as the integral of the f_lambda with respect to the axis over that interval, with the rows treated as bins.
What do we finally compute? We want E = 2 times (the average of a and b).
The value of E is 71.3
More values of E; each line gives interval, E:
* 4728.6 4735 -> 66.9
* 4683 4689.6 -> 66.9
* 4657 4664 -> 71.2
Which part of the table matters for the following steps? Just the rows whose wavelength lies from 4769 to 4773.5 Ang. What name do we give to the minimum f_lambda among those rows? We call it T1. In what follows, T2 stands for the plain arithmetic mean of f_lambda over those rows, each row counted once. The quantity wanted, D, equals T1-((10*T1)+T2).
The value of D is -105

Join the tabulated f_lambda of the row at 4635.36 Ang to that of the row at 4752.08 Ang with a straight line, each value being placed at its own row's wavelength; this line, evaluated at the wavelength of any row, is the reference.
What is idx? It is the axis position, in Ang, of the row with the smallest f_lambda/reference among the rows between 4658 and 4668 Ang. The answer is 4667.49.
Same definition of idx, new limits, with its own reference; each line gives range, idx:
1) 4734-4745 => 4734.60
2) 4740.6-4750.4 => 4741.15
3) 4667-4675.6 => 4669.64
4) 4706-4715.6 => 4706.34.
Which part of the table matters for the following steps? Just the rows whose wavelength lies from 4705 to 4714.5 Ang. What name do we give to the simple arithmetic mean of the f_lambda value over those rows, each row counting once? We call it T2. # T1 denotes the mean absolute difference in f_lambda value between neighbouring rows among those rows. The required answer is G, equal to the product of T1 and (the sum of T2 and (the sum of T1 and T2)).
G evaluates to 2.2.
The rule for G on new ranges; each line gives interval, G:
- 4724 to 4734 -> 0.7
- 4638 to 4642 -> 2.0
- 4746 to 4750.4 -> 0.2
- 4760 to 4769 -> 1.6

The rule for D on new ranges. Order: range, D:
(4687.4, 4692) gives -101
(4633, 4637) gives -106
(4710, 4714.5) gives -99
